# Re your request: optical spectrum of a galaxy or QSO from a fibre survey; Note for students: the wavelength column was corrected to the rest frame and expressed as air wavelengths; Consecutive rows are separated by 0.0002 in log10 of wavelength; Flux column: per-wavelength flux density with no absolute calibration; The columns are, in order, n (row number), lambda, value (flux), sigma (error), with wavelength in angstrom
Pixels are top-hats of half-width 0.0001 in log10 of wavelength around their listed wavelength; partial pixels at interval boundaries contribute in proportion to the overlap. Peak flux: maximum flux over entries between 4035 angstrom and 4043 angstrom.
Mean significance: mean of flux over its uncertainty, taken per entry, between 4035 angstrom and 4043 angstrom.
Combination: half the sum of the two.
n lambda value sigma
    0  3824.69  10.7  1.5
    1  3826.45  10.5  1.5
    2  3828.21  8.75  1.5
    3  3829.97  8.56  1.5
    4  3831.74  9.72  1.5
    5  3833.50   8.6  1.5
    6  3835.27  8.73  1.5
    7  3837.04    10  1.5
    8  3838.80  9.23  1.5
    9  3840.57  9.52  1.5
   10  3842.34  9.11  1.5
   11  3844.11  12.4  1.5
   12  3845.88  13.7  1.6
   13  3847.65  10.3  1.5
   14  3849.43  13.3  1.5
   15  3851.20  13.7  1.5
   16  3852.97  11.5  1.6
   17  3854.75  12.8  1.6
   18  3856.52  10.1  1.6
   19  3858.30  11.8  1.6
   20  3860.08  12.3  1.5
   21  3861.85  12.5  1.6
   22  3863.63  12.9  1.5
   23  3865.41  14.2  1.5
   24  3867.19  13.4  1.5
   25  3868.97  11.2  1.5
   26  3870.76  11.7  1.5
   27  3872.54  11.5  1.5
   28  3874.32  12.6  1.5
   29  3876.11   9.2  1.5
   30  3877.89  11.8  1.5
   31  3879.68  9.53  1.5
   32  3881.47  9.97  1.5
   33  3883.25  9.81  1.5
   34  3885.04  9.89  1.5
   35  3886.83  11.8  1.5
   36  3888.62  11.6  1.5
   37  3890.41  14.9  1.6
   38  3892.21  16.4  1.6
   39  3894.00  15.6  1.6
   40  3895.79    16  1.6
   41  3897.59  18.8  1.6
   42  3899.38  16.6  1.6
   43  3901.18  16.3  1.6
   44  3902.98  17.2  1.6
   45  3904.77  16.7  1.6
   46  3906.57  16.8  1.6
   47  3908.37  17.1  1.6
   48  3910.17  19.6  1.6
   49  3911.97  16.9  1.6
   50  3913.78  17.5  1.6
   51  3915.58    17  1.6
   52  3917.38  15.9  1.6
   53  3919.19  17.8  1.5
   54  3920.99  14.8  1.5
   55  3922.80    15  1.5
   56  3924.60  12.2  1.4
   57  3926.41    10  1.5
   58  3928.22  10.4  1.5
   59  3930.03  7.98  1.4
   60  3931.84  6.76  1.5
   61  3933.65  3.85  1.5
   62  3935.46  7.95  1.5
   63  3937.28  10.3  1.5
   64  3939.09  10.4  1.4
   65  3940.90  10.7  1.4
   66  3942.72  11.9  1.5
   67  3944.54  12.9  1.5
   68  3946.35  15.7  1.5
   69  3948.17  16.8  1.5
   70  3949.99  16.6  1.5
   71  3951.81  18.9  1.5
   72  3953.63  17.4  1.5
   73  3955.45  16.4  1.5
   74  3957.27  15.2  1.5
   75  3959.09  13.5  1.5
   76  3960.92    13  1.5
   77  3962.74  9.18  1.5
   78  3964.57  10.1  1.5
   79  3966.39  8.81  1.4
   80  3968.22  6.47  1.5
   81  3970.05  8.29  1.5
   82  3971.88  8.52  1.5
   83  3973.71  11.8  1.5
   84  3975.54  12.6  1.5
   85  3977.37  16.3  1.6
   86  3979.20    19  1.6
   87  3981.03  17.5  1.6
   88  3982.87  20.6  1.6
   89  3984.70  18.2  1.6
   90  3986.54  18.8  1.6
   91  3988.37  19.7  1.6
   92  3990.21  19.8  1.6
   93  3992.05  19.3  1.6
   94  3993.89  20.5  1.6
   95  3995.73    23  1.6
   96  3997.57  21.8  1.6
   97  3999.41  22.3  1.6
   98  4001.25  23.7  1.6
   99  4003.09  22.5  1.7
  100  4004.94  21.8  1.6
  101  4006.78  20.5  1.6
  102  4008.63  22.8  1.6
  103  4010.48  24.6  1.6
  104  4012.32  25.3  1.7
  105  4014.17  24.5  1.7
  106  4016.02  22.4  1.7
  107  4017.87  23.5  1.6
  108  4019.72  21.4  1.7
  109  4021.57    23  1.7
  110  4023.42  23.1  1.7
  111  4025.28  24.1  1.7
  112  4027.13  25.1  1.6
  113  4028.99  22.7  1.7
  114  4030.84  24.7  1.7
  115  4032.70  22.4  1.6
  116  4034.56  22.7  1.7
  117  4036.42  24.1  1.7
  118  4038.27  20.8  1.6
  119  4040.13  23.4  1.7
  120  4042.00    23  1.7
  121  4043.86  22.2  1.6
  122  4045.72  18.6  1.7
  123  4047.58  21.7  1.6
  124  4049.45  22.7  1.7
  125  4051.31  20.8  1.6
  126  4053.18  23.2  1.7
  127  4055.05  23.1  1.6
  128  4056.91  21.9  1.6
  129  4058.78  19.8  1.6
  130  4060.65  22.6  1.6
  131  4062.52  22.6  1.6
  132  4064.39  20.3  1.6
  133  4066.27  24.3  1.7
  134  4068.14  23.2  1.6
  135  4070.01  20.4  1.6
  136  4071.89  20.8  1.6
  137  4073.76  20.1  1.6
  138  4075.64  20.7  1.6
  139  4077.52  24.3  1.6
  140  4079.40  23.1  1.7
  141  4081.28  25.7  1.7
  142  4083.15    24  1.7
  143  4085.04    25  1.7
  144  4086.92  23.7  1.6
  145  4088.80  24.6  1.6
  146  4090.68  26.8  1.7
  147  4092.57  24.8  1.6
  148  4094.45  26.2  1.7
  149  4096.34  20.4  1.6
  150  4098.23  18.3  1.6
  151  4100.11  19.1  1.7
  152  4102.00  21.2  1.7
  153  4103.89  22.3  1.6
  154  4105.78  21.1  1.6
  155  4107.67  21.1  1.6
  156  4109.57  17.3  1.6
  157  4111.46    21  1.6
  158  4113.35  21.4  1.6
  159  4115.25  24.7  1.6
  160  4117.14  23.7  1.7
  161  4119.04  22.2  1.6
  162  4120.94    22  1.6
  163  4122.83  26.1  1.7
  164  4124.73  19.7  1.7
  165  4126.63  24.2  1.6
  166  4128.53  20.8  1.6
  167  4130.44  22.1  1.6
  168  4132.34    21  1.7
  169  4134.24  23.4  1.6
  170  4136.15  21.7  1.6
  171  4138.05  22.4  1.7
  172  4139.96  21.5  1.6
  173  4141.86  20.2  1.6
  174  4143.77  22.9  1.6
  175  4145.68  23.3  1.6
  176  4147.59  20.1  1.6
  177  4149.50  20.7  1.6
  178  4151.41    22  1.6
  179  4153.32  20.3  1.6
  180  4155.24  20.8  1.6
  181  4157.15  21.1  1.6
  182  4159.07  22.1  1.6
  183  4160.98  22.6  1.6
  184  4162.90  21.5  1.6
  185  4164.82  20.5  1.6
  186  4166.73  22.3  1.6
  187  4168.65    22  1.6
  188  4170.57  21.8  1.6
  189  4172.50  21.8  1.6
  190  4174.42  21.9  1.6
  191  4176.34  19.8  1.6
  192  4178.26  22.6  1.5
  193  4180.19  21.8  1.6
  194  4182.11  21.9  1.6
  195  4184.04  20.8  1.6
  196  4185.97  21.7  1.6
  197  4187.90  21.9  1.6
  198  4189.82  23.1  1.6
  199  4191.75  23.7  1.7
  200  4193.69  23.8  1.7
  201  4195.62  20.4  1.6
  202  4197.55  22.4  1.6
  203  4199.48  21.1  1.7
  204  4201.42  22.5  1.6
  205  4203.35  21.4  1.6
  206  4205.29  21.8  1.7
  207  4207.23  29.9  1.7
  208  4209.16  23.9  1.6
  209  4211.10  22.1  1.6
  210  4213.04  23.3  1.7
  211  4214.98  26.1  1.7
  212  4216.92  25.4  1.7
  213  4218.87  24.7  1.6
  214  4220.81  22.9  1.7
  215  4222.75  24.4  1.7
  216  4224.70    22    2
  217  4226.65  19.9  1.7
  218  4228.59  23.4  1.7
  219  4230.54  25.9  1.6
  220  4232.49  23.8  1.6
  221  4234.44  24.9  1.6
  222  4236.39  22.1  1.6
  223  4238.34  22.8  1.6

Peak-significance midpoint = 19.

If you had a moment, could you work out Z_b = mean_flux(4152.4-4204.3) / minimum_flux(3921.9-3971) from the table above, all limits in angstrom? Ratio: 5.7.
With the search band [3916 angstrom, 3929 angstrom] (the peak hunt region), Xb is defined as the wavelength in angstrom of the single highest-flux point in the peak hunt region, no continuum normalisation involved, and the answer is 3919.19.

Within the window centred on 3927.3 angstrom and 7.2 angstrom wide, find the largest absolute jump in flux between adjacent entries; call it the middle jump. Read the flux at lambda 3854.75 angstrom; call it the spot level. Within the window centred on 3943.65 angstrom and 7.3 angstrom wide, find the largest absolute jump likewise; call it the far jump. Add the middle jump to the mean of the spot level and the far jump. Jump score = 10.2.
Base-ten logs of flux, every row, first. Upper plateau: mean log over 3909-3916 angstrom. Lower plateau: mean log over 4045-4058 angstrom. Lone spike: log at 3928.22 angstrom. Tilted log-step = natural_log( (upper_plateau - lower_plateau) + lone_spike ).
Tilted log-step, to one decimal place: -0.1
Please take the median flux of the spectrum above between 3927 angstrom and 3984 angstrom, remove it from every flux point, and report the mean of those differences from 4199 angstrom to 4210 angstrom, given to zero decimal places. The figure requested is 12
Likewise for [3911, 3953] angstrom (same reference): 1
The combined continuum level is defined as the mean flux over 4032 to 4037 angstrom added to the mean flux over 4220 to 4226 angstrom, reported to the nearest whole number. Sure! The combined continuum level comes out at 46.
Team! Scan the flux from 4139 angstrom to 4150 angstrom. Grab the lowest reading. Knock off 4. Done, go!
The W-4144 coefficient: 16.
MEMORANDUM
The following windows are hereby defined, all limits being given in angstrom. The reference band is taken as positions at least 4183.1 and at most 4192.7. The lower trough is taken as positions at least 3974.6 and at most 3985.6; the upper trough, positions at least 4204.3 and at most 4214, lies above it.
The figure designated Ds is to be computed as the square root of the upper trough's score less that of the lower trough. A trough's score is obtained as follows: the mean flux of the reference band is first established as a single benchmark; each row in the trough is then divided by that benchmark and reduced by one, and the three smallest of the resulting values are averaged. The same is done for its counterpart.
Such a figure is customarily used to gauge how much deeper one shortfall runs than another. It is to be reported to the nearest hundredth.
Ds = 0.56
